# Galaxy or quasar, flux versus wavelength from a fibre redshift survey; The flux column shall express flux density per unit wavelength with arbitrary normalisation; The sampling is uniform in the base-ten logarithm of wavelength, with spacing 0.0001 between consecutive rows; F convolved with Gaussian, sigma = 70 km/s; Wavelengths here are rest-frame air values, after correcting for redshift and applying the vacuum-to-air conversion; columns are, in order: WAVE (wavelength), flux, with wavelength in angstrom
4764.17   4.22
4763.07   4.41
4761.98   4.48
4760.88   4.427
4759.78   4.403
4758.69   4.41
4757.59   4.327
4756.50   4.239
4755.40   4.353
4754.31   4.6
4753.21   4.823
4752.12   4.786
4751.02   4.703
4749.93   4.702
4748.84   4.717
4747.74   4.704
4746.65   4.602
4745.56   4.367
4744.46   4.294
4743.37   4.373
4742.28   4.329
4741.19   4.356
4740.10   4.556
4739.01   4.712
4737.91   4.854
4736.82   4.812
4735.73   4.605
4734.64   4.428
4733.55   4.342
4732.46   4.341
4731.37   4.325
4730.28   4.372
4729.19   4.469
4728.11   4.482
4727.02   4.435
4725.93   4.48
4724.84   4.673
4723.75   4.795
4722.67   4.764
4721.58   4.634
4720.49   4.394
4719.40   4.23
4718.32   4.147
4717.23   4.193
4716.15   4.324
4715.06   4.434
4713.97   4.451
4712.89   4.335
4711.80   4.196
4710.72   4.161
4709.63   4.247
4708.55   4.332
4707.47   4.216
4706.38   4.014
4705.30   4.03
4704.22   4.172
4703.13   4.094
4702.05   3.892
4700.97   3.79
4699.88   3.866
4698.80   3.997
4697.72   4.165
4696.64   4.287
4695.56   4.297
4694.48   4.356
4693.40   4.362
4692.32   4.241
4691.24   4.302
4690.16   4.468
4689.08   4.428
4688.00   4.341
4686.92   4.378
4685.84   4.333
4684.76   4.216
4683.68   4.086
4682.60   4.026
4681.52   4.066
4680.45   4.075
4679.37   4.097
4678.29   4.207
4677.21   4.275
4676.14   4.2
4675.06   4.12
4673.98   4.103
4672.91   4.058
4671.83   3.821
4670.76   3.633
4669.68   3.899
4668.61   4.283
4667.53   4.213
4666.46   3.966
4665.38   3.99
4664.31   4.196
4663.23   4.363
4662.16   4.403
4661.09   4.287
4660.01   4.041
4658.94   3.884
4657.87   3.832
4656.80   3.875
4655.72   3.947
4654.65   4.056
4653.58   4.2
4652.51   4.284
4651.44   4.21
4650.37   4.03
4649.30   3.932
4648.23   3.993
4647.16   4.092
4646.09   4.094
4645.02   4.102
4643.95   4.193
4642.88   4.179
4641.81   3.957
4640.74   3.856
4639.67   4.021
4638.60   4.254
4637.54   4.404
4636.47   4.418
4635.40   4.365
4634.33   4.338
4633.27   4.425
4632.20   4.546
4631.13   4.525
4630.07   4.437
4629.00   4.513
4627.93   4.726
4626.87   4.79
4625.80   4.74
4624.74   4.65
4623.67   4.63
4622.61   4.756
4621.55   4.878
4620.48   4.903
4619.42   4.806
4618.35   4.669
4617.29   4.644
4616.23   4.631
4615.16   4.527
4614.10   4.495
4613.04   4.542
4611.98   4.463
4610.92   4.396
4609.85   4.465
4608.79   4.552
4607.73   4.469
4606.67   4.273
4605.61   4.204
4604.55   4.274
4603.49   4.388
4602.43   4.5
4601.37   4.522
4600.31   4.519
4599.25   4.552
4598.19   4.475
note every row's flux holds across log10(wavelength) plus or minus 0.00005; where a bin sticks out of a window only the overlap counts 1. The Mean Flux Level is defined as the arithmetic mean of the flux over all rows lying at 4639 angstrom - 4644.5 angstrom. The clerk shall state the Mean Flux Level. 4.04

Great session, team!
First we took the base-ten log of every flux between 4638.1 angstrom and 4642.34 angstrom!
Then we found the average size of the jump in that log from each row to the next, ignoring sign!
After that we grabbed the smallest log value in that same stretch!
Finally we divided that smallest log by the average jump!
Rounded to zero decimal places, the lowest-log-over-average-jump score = 33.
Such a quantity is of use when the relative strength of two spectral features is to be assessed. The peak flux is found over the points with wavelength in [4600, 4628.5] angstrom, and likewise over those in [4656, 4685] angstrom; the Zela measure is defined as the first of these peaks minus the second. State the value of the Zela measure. 0.5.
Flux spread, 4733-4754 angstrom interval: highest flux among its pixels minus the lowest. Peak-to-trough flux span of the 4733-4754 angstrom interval 0.560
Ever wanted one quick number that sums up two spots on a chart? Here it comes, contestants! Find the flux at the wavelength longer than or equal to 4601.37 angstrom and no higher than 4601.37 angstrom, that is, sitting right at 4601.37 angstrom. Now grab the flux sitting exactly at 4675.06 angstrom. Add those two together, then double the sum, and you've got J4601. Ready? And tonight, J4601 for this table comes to 17.3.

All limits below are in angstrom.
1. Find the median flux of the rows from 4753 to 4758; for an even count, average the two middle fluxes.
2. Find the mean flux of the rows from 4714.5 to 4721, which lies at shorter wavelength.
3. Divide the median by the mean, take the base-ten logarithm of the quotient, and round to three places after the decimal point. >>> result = 0.007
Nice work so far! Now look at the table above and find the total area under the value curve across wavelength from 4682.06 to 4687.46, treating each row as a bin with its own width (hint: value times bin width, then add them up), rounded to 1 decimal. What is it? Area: 22.7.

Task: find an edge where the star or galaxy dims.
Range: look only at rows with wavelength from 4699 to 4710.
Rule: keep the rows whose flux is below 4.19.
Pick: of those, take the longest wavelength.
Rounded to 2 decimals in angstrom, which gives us 4706.38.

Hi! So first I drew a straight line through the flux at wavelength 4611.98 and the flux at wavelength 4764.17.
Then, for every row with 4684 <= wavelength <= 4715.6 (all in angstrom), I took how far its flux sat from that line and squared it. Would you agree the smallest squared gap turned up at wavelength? 4688.00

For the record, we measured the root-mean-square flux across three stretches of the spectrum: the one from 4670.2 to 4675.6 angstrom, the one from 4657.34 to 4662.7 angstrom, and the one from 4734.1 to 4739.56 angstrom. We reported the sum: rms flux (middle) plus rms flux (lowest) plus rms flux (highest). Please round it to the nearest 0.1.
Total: 12.7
